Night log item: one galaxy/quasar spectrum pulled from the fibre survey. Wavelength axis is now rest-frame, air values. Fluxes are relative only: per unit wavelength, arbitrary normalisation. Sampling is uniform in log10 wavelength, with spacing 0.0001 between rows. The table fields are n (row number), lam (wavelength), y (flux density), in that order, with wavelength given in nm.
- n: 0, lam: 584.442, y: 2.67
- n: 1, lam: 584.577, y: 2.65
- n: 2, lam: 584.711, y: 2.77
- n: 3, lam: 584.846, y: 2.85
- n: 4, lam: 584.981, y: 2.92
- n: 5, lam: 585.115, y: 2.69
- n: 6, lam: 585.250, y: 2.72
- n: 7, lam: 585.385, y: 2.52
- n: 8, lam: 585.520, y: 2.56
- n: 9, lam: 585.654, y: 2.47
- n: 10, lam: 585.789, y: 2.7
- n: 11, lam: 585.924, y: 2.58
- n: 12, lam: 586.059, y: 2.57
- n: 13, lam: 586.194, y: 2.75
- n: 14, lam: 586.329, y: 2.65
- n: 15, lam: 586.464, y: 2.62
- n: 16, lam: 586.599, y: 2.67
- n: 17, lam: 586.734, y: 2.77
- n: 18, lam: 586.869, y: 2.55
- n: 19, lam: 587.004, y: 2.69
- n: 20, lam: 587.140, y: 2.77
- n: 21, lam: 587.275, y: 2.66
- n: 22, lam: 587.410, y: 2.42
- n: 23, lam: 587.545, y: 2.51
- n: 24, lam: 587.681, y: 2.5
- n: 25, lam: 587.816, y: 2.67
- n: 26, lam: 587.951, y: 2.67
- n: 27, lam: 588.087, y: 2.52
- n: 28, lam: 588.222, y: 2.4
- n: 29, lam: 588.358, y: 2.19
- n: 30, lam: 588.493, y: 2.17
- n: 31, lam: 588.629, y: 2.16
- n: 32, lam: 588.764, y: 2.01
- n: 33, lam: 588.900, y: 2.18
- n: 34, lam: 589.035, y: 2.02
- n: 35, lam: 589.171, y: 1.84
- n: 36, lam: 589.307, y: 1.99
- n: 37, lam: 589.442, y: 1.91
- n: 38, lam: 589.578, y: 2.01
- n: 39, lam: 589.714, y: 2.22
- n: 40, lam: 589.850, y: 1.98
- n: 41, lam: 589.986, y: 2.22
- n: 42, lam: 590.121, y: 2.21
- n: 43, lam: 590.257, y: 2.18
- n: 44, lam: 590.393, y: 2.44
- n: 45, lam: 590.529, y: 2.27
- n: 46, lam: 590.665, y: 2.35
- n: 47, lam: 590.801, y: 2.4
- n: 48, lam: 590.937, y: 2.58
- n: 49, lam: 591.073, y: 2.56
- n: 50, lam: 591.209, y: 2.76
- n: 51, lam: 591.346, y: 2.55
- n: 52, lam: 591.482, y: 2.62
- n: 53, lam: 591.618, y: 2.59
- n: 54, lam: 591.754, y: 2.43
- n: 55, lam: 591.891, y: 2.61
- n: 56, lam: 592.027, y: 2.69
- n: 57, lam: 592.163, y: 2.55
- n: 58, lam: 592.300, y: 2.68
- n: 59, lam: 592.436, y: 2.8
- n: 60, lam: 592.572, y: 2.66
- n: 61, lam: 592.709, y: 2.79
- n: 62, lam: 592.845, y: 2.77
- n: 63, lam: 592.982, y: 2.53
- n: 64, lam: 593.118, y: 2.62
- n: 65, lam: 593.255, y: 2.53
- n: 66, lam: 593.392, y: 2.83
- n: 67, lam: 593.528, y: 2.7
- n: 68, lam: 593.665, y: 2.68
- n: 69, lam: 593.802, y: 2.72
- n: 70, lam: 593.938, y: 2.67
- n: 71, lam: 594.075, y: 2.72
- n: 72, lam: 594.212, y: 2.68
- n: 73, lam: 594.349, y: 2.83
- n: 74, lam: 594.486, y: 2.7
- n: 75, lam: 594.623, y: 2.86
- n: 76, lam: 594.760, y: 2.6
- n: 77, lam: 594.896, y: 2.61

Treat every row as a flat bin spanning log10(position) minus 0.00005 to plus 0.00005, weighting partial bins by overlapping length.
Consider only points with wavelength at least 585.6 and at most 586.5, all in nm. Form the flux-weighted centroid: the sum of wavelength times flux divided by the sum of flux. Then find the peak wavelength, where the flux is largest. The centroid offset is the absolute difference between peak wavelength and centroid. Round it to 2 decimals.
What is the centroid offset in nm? 0.13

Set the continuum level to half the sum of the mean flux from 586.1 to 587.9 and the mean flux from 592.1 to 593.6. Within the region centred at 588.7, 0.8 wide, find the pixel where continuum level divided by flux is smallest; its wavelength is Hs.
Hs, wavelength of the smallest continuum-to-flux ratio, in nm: 588.358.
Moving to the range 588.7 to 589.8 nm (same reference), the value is 589.714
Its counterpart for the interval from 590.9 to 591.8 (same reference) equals 591.209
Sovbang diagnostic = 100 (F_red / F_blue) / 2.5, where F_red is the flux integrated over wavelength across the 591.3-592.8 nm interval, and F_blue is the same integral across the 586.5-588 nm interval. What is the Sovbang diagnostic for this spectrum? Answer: 40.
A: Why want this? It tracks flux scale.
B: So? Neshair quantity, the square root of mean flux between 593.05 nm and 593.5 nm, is 1.63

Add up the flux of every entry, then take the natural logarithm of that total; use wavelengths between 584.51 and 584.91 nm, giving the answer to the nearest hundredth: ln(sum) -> 2.11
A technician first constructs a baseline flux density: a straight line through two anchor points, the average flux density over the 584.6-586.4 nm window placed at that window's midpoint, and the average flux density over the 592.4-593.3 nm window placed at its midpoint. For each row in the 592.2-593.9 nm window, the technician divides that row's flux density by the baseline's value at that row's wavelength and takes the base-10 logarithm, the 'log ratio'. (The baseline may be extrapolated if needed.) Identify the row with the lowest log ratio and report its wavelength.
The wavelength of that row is 592.982 nm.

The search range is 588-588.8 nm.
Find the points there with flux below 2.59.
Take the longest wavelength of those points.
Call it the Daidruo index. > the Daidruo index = 588.764 nm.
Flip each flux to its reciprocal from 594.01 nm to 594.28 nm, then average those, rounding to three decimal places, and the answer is 0.370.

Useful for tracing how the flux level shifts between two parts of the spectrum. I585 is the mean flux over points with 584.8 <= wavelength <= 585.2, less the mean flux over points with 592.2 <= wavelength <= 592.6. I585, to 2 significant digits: 0.11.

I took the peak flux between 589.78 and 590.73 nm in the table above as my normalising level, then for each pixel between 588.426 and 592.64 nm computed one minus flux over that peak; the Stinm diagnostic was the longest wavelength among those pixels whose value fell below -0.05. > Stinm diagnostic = 592.572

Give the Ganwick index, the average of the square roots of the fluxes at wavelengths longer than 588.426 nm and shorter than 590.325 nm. 1.44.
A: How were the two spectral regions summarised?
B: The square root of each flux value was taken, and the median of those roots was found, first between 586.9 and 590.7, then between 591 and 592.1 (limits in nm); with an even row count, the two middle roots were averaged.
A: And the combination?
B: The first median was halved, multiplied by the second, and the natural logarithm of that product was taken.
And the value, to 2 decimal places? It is 0.18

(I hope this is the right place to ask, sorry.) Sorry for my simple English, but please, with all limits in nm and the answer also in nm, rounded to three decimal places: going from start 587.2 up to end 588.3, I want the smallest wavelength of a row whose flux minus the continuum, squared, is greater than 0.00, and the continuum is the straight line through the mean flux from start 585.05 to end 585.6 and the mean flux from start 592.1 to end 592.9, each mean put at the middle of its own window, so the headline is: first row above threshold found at 587.275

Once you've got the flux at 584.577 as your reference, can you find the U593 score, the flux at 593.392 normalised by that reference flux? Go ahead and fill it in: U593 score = 1.068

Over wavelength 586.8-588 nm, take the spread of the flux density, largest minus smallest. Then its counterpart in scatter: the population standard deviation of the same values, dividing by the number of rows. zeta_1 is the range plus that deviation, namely 0.5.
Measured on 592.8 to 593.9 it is 0.4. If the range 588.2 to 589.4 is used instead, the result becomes 0.7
